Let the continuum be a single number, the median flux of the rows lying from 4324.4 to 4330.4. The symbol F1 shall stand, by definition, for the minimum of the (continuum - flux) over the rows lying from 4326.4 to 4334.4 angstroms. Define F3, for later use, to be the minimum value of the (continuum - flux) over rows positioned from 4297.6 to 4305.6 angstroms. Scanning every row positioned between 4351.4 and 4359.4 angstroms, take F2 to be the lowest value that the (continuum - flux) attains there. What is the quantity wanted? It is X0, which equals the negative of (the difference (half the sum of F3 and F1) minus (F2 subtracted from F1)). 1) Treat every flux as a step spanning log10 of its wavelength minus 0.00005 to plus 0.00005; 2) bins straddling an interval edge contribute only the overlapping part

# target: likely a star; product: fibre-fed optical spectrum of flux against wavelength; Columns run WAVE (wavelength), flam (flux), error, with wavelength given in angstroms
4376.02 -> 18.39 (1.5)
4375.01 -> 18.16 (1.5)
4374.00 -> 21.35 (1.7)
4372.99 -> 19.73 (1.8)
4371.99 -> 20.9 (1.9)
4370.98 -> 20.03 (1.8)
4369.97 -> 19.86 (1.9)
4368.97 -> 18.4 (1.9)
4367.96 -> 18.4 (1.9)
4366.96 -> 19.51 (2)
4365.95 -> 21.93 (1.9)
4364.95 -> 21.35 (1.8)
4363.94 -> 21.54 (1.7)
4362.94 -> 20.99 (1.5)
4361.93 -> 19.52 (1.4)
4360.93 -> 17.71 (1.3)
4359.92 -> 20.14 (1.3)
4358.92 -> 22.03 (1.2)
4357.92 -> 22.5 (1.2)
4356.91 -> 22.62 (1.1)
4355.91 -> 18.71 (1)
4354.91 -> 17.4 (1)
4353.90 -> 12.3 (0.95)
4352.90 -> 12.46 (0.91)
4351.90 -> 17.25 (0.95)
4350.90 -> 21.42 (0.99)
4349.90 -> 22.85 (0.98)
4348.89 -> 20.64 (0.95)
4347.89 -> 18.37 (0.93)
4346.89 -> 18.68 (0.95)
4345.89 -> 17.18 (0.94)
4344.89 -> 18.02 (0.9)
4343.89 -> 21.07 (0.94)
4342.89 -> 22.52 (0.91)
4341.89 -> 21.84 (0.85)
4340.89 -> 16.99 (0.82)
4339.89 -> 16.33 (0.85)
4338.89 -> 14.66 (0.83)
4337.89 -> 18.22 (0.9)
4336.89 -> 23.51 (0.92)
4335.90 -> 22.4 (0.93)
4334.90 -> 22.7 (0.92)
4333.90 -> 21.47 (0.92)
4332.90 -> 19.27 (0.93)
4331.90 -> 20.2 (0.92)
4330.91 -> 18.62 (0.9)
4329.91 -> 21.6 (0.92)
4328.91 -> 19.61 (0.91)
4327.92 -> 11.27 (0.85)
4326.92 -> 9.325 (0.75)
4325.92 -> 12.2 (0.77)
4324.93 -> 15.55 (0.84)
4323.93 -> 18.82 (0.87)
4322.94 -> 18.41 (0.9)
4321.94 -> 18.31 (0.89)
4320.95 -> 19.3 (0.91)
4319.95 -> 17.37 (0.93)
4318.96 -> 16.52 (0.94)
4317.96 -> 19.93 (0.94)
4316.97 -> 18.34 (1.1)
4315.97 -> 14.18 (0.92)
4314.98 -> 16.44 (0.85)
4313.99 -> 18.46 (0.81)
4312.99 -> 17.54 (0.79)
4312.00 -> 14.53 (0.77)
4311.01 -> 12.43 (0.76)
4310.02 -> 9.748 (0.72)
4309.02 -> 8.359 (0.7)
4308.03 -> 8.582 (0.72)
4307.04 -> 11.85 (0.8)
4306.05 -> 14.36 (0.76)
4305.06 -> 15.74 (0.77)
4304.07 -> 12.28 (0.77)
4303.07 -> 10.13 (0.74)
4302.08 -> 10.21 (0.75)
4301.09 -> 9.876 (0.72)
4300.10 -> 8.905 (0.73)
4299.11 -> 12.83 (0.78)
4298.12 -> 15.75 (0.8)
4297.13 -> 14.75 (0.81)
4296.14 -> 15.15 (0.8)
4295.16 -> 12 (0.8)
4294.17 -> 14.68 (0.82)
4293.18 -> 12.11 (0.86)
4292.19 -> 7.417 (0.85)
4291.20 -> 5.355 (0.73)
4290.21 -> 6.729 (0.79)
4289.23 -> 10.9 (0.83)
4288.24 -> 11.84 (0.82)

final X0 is 5.8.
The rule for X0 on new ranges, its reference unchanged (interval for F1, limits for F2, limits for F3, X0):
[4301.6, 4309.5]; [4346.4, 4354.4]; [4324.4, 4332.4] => 11.9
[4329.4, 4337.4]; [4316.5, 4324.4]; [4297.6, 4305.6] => 2.2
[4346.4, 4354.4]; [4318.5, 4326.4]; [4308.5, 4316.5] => 3.2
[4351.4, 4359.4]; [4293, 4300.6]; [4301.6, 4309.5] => -1.6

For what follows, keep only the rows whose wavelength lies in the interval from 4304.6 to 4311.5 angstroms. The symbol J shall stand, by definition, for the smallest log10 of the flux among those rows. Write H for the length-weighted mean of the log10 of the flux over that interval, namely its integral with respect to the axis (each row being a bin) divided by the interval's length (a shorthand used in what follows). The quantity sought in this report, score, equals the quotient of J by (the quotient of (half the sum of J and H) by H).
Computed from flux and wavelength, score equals 0.98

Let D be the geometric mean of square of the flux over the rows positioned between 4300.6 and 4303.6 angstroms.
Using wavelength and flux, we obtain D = 101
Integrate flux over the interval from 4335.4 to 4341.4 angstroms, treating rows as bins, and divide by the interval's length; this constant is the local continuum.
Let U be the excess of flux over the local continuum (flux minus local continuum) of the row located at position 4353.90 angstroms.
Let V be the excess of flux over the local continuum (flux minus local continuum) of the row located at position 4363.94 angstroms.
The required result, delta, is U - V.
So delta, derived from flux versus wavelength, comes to -9.2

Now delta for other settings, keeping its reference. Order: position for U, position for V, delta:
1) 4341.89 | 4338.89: 7.2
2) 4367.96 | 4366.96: -1.1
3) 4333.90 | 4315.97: 7.3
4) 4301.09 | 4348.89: -10.8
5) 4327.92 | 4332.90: -8.0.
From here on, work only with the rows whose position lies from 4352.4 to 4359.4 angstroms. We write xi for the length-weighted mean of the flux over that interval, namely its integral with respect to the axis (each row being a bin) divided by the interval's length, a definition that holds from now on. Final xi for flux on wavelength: 18.3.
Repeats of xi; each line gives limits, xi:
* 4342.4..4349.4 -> 19.5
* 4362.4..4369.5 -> 20.3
